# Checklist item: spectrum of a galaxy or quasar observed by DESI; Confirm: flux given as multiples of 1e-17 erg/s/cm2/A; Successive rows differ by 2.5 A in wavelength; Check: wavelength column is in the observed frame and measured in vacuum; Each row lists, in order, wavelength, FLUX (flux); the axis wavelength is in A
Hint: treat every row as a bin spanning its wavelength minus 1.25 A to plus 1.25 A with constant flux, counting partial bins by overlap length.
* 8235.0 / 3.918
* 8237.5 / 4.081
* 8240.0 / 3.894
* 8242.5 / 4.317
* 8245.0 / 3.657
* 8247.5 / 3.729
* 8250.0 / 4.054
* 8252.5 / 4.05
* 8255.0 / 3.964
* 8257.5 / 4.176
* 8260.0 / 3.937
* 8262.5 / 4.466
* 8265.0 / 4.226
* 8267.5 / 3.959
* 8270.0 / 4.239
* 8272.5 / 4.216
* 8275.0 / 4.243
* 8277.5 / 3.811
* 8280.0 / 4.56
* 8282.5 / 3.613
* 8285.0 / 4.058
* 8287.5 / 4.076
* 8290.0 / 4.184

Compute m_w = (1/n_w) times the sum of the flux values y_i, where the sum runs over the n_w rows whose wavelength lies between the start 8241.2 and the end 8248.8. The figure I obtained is 3.90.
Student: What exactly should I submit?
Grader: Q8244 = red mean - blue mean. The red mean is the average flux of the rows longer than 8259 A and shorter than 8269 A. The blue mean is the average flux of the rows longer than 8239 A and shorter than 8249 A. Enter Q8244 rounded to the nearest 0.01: 0.25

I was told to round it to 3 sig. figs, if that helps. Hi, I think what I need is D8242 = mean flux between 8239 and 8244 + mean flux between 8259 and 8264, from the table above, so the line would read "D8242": 8.31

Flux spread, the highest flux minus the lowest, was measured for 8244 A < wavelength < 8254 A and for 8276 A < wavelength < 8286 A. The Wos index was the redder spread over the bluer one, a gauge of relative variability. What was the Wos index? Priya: 2.4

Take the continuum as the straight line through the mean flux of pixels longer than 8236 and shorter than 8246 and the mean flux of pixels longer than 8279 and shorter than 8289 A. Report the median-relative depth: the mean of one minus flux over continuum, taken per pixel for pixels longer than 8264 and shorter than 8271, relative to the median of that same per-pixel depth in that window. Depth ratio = 0.5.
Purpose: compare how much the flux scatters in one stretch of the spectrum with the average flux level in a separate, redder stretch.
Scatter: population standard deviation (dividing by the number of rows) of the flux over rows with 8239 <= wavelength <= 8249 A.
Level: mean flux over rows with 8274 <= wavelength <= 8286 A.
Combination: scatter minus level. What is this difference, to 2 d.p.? -3.80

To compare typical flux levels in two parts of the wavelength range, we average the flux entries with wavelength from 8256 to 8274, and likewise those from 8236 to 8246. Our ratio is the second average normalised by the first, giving 0.96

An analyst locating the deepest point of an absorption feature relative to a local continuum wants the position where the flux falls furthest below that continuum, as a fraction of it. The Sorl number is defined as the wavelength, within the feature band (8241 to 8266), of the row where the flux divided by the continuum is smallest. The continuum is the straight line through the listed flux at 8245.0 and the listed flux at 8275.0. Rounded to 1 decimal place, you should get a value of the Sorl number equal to 8260.0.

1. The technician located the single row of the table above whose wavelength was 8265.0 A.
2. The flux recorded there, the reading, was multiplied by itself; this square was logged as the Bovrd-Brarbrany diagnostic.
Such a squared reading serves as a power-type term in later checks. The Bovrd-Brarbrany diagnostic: 17.9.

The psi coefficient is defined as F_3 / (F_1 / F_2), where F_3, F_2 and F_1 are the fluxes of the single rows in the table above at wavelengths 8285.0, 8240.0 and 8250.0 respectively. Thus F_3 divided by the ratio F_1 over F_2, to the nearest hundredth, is 3.90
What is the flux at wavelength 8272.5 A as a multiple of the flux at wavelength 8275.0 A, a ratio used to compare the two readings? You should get 0.99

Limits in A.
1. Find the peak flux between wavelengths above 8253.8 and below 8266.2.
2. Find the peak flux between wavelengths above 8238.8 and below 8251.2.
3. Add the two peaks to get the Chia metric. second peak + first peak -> 8.78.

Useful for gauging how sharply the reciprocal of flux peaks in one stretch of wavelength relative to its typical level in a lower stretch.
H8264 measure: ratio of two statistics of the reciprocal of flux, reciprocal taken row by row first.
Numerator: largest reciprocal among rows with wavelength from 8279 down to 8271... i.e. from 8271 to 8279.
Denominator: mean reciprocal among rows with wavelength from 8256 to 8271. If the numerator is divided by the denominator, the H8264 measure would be 1.09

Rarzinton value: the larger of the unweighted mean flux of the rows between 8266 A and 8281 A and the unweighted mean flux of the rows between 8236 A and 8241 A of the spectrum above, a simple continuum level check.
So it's 4.17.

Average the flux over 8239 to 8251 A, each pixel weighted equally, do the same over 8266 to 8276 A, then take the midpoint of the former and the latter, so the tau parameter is 4.05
